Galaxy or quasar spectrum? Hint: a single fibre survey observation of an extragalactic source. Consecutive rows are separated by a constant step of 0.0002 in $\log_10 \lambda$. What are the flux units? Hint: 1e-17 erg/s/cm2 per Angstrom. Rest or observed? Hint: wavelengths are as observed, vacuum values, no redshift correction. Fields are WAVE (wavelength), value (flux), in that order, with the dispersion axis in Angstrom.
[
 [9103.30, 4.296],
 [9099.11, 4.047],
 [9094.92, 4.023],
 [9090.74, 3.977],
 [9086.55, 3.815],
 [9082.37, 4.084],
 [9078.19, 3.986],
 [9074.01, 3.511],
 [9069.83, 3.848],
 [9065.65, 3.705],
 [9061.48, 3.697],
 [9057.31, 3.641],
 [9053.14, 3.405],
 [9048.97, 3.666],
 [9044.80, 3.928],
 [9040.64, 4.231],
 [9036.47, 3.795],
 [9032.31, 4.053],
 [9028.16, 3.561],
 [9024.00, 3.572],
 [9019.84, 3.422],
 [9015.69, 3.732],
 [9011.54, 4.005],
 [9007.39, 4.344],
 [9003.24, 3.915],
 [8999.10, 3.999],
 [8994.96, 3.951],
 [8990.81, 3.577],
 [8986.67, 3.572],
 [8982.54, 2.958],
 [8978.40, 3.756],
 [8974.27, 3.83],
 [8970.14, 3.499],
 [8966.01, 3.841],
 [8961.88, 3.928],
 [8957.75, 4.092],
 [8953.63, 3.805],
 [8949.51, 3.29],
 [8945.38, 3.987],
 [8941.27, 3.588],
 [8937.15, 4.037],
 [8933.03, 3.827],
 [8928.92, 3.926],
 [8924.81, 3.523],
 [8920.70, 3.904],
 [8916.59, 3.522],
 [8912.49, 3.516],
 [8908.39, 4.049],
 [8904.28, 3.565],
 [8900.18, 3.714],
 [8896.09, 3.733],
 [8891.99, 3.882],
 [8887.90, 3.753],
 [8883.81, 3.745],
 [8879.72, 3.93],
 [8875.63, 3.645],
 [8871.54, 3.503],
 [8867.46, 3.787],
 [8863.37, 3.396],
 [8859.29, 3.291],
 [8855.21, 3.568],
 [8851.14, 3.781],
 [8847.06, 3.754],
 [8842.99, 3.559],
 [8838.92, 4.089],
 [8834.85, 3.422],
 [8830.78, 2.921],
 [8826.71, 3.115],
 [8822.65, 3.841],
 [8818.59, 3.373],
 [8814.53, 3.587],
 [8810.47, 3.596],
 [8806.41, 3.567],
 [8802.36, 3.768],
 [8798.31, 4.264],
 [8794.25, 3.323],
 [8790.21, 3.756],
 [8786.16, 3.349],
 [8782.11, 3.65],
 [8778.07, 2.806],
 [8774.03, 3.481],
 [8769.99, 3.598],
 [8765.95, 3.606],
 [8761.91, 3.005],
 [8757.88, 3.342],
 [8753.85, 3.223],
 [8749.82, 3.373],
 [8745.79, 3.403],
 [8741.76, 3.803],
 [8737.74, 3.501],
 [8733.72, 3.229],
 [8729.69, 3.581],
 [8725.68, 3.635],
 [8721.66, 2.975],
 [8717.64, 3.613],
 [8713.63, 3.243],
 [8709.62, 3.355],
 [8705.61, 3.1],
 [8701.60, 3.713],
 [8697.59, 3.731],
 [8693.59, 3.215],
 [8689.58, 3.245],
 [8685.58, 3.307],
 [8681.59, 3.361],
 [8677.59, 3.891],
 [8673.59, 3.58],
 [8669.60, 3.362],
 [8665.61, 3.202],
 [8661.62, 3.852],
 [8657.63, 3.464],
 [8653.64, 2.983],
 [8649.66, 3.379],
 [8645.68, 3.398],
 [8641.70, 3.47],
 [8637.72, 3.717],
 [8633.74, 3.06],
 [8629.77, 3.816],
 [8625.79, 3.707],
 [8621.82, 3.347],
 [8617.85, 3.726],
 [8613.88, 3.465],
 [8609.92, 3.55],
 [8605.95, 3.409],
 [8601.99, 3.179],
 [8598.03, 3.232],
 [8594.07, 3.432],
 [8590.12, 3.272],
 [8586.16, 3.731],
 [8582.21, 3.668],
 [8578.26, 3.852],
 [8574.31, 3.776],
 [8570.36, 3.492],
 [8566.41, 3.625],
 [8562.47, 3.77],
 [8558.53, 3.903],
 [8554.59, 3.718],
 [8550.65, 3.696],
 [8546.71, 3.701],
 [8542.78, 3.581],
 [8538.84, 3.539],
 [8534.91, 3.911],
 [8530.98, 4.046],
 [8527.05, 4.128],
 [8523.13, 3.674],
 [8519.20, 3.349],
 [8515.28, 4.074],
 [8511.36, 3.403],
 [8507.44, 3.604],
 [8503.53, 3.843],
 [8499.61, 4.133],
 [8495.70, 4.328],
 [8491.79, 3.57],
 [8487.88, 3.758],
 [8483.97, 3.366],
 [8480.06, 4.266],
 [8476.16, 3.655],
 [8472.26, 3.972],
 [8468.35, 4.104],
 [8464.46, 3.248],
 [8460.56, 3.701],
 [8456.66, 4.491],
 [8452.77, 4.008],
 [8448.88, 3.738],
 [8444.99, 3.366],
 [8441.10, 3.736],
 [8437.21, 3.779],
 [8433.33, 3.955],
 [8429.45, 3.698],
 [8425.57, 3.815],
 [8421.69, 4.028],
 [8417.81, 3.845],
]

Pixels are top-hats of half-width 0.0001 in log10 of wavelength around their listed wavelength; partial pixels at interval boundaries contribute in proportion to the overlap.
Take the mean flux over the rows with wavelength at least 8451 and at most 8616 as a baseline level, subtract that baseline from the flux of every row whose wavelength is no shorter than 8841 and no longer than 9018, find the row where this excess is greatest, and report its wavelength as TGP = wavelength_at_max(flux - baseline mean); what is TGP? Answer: 9007.39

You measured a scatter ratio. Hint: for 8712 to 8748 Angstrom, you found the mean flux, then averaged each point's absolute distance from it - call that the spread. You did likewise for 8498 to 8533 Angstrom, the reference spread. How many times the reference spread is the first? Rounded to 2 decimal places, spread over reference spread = 0.77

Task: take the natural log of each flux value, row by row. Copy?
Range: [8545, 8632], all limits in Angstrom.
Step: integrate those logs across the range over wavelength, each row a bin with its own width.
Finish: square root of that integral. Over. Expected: 10.54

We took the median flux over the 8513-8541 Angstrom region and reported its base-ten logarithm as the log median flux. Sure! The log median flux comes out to 0.592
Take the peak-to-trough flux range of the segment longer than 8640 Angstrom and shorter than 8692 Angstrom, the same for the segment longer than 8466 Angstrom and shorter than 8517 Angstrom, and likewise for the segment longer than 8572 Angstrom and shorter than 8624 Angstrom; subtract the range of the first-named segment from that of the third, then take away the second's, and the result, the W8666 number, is -1.20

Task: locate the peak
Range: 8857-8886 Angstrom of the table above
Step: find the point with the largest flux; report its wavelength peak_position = 8879.72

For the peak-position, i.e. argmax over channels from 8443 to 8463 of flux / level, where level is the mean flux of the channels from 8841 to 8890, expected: 8456.66 Angstrom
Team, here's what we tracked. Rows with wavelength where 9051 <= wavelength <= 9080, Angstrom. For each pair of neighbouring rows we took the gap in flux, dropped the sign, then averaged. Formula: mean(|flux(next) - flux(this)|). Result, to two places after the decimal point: 0.21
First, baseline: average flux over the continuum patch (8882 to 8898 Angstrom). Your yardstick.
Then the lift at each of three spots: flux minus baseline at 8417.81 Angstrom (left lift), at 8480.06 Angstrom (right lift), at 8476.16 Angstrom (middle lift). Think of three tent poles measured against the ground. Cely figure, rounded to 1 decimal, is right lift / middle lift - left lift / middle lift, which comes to -3.4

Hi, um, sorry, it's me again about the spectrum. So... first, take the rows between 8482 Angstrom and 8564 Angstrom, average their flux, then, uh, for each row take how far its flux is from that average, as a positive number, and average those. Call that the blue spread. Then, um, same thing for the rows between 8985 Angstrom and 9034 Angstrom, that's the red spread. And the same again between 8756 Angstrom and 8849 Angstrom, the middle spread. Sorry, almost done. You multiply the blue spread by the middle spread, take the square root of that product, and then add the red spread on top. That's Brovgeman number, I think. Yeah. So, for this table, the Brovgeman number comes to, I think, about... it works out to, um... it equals 0.47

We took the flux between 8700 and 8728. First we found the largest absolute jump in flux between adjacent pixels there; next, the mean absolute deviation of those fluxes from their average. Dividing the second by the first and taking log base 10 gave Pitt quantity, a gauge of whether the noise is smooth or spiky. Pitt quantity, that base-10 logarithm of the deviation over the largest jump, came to -0.44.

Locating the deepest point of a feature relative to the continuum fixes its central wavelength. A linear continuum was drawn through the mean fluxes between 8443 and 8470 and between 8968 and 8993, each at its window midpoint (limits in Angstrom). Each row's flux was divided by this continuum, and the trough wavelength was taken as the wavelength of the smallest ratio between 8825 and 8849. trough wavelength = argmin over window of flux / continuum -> 8830.78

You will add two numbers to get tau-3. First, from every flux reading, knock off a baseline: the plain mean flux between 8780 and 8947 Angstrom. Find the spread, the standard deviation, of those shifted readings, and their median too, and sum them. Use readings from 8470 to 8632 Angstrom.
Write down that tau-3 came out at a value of 0.31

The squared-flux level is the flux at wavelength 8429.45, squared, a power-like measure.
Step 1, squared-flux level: 13.7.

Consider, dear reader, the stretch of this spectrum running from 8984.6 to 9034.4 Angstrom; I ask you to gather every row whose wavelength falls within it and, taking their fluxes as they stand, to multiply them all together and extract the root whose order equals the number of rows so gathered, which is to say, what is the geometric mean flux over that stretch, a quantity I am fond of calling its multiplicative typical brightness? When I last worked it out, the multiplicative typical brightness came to 3.8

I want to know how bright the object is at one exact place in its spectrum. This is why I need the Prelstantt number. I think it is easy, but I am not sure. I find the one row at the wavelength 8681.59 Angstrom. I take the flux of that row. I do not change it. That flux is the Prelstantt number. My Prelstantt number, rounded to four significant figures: 3.361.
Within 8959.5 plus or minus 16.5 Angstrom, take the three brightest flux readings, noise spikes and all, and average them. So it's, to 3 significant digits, 4.00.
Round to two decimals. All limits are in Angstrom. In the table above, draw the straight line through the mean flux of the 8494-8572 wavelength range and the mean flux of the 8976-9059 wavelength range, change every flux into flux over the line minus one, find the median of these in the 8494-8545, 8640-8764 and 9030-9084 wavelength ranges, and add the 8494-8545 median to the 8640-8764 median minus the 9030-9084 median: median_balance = -0.10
